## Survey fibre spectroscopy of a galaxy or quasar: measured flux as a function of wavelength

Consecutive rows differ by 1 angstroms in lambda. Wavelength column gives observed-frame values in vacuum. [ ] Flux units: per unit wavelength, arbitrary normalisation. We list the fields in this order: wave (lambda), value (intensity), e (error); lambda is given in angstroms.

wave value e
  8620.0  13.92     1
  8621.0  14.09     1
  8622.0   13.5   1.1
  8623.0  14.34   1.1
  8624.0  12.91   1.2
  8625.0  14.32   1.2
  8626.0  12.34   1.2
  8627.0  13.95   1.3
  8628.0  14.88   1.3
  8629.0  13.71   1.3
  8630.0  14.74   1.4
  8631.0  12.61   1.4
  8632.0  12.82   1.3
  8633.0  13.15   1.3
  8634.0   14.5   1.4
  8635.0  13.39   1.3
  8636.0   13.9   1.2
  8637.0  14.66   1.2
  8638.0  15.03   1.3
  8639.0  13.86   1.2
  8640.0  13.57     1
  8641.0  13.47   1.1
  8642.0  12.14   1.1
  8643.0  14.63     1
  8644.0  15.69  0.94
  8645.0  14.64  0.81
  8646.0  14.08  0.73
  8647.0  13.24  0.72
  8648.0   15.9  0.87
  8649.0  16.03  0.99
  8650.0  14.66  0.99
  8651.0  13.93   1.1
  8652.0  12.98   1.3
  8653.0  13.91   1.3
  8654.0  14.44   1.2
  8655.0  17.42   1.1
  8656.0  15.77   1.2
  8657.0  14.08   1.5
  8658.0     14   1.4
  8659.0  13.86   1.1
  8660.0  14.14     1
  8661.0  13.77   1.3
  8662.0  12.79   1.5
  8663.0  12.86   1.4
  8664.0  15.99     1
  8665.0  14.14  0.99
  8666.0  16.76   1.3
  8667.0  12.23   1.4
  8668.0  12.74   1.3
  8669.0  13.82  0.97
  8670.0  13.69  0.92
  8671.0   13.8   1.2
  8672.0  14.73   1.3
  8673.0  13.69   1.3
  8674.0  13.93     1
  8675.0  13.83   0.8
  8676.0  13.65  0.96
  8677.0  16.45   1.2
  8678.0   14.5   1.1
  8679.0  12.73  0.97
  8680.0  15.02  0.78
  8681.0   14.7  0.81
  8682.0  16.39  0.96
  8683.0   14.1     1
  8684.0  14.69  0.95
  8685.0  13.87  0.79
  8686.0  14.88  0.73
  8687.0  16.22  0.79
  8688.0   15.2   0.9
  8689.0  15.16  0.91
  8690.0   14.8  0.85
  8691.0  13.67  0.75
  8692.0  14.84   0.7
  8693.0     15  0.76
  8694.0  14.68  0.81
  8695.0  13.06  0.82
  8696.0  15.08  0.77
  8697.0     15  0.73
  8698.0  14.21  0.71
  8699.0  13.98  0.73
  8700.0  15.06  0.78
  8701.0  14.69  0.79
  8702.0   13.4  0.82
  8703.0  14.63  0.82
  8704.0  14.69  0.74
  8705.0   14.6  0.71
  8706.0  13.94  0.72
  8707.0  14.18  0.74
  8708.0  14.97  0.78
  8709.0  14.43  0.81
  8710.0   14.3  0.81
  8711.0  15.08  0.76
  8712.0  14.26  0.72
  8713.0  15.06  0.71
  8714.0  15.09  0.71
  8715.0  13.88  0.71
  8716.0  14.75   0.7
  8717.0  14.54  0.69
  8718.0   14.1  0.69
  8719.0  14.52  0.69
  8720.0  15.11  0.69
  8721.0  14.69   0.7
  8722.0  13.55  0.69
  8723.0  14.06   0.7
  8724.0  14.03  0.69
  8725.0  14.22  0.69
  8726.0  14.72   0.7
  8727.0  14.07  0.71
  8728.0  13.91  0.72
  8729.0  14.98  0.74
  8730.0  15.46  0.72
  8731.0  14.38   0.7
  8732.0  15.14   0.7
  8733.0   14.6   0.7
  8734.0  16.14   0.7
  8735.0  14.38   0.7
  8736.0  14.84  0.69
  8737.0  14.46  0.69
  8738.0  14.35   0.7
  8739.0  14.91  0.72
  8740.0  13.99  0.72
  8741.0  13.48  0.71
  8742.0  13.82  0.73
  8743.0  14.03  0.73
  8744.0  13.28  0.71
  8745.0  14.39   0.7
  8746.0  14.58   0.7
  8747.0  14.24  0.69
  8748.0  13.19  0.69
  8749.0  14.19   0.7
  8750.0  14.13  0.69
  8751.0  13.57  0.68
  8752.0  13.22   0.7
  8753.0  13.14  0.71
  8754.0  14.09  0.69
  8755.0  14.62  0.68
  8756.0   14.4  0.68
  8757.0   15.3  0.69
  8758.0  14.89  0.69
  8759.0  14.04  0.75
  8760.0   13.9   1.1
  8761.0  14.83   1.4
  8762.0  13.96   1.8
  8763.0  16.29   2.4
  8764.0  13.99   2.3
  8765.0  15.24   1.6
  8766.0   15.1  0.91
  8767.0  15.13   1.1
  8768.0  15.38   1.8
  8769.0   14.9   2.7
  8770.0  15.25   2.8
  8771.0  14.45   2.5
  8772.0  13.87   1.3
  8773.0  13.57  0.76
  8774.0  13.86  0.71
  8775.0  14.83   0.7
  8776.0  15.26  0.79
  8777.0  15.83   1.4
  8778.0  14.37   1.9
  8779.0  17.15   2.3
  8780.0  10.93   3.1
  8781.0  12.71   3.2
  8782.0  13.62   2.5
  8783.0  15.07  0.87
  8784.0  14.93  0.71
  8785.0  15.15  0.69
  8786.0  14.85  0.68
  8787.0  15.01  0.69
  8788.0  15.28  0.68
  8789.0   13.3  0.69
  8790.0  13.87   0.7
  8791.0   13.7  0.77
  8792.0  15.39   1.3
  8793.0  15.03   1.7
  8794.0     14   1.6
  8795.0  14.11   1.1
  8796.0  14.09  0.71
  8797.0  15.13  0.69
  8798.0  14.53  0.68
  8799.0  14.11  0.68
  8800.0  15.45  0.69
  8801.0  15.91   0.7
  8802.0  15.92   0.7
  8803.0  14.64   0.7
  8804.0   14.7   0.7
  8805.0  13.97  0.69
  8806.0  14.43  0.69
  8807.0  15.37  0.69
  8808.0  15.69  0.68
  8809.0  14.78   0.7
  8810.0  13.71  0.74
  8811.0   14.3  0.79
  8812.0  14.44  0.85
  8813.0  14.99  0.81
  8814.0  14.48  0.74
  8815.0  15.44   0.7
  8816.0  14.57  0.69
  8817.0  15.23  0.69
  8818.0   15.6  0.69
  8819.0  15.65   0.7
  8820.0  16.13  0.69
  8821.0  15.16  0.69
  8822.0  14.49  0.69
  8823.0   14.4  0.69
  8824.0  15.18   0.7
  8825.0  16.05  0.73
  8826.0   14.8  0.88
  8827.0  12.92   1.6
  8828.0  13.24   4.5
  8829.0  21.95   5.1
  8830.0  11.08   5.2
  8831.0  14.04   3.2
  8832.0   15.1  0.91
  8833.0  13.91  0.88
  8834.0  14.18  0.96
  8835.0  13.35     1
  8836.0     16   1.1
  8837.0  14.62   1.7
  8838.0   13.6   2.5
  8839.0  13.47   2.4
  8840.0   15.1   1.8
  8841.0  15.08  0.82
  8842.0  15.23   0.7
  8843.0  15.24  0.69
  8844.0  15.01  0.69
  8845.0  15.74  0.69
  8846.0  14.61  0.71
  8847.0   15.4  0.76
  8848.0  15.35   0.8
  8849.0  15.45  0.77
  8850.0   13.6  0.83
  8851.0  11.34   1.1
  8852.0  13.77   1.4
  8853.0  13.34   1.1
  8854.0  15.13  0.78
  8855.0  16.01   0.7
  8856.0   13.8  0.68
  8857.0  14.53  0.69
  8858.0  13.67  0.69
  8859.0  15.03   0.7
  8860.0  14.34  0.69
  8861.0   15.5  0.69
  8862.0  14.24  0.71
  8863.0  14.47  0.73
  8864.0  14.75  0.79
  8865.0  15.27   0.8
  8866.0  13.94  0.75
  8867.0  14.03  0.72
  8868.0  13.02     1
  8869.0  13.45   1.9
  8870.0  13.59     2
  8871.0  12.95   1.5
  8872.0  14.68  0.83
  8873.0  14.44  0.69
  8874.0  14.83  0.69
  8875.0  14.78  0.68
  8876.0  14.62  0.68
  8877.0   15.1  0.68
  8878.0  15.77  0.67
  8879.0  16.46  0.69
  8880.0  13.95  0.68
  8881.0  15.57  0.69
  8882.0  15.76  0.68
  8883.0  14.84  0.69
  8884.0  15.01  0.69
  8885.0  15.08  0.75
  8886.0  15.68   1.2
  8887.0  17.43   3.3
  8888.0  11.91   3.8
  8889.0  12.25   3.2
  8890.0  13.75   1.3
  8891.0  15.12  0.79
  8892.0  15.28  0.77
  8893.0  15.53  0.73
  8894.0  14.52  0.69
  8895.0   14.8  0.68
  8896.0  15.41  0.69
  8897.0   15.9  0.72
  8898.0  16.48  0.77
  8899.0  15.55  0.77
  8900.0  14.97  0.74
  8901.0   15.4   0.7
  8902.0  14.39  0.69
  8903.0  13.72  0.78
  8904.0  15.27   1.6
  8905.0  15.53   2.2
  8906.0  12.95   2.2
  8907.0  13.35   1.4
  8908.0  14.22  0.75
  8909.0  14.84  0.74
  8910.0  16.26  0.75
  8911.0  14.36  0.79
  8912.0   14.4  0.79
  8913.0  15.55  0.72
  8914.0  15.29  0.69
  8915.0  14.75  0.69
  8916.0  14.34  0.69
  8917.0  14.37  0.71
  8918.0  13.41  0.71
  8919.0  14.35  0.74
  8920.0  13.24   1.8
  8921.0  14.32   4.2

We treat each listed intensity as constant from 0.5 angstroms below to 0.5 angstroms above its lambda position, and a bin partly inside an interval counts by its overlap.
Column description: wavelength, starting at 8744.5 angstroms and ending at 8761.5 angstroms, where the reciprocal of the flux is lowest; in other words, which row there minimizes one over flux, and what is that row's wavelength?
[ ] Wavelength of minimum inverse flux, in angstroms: 8757.0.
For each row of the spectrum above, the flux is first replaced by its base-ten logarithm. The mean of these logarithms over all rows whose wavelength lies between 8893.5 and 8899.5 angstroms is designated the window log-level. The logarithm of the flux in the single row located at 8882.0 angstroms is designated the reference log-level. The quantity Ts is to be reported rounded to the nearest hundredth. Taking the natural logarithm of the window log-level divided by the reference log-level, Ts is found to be -0.01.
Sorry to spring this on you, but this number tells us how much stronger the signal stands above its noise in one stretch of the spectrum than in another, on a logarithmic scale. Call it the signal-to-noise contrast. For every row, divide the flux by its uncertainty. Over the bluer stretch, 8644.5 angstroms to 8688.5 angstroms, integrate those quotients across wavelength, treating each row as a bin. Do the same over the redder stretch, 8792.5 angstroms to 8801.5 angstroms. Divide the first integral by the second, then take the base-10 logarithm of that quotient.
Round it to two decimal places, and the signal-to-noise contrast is 0.59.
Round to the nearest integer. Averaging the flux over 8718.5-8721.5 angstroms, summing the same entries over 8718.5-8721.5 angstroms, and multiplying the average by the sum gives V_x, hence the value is 655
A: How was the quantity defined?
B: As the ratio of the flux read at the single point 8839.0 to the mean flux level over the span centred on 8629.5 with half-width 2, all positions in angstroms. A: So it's 0.96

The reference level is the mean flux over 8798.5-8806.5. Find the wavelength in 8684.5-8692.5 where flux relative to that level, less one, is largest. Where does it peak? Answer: 8687.0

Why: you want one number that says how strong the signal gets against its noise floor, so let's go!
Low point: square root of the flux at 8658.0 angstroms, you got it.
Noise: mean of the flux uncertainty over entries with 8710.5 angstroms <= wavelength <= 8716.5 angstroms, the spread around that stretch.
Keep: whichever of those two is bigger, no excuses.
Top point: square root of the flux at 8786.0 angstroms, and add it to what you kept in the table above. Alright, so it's 7.595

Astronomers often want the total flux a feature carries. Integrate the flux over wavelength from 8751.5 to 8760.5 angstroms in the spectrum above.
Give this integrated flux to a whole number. 128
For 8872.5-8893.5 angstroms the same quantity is 313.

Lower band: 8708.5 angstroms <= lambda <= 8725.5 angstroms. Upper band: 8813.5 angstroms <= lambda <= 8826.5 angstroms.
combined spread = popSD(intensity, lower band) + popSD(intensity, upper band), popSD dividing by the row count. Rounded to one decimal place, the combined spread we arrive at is 1.0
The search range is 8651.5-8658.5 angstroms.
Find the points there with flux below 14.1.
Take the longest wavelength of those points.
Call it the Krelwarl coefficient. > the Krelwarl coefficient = 8658.0 angstroms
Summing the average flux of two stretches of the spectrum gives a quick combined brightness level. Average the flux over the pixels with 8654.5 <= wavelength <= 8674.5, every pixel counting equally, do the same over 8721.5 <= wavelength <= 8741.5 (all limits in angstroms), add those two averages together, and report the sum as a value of 28.7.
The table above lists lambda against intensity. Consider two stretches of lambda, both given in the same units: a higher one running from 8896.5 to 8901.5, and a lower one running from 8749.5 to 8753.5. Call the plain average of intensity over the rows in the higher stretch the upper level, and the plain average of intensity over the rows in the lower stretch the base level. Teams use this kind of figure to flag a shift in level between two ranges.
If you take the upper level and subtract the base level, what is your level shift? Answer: 2.1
